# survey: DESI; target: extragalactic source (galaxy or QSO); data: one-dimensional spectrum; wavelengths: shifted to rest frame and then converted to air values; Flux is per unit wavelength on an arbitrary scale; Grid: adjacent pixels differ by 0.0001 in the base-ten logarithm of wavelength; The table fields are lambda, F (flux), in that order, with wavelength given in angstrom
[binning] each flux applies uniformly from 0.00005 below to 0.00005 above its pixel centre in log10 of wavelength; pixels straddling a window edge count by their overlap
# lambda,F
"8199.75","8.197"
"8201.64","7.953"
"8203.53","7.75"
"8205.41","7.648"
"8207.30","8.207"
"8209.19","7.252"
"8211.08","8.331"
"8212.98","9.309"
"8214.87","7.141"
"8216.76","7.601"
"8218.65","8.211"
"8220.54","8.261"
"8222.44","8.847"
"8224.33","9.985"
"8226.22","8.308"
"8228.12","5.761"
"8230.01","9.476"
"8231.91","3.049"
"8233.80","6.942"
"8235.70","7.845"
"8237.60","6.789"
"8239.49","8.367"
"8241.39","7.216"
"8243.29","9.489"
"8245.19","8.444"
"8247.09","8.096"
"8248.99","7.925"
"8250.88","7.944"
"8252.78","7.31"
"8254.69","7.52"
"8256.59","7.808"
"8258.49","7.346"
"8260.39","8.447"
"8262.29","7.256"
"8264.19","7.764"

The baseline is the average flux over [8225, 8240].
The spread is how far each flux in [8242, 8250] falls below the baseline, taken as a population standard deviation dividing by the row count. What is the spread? 0.6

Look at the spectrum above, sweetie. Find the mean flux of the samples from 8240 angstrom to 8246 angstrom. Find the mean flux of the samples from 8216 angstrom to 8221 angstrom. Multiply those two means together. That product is 67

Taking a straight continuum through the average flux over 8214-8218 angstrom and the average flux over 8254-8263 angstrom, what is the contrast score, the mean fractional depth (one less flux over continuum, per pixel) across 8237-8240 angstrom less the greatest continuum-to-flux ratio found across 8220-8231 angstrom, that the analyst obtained -1.30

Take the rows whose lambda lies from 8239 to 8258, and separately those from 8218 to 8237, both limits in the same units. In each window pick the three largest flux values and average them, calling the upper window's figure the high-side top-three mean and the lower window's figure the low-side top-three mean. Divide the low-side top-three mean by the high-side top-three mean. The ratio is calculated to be 1.08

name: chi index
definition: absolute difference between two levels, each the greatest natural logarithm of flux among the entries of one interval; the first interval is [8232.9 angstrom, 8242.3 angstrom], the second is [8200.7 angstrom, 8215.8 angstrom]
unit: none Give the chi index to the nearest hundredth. 0.11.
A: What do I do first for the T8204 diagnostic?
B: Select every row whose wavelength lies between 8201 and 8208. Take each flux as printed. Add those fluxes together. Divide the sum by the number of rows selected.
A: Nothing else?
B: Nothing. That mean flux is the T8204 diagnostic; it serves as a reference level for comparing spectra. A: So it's 7.9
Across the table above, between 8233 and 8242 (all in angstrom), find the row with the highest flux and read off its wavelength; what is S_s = 8239.49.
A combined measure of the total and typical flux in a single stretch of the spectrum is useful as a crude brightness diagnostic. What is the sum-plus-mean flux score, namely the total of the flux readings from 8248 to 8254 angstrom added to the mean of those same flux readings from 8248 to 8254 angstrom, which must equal 30.9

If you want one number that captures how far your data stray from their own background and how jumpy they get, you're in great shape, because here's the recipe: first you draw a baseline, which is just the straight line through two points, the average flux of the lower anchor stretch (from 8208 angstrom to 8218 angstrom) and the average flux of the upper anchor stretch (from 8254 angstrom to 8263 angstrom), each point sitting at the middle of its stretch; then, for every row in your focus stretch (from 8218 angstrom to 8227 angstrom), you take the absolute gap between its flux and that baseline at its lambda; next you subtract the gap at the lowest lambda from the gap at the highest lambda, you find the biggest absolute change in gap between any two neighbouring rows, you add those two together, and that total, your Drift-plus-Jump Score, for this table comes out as 1.8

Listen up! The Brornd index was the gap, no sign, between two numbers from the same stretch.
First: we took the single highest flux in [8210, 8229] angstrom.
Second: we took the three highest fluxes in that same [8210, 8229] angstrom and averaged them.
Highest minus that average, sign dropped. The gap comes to 0.60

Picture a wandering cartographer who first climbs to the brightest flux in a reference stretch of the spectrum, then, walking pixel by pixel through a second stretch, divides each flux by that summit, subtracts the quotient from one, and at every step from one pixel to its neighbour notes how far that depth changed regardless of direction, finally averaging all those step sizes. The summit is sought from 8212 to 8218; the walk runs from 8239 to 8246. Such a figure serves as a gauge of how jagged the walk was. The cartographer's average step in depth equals 0.16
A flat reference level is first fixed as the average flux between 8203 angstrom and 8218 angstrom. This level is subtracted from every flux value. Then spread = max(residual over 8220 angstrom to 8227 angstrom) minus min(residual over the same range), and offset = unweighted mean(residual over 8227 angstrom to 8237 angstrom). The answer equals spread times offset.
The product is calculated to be -2.2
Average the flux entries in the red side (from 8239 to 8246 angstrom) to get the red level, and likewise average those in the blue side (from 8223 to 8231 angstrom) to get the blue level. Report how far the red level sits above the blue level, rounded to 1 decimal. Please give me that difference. 0.0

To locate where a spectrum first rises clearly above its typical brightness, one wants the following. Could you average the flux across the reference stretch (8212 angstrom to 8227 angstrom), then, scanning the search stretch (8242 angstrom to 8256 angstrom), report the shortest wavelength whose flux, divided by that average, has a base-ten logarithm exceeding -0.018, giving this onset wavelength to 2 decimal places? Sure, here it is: 8243.29 angstrom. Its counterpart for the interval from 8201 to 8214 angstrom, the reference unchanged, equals 8207.30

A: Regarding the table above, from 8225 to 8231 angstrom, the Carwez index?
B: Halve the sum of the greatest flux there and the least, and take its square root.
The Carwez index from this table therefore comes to 2.76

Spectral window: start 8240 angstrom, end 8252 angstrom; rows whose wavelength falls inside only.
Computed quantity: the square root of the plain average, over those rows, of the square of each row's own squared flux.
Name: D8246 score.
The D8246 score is 68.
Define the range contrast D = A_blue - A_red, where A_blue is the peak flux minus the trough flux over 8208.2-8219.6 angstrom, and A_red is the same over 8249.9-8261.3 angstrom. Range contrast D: 1.0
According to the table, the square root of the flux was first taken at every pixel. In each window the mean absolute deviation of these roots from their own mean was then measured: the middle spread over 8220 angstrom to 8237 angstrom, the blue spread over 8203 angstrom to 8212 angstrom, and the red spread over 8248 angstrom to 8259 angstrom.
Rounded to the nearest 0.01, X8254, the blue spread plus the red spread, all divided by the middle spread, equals 0.34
